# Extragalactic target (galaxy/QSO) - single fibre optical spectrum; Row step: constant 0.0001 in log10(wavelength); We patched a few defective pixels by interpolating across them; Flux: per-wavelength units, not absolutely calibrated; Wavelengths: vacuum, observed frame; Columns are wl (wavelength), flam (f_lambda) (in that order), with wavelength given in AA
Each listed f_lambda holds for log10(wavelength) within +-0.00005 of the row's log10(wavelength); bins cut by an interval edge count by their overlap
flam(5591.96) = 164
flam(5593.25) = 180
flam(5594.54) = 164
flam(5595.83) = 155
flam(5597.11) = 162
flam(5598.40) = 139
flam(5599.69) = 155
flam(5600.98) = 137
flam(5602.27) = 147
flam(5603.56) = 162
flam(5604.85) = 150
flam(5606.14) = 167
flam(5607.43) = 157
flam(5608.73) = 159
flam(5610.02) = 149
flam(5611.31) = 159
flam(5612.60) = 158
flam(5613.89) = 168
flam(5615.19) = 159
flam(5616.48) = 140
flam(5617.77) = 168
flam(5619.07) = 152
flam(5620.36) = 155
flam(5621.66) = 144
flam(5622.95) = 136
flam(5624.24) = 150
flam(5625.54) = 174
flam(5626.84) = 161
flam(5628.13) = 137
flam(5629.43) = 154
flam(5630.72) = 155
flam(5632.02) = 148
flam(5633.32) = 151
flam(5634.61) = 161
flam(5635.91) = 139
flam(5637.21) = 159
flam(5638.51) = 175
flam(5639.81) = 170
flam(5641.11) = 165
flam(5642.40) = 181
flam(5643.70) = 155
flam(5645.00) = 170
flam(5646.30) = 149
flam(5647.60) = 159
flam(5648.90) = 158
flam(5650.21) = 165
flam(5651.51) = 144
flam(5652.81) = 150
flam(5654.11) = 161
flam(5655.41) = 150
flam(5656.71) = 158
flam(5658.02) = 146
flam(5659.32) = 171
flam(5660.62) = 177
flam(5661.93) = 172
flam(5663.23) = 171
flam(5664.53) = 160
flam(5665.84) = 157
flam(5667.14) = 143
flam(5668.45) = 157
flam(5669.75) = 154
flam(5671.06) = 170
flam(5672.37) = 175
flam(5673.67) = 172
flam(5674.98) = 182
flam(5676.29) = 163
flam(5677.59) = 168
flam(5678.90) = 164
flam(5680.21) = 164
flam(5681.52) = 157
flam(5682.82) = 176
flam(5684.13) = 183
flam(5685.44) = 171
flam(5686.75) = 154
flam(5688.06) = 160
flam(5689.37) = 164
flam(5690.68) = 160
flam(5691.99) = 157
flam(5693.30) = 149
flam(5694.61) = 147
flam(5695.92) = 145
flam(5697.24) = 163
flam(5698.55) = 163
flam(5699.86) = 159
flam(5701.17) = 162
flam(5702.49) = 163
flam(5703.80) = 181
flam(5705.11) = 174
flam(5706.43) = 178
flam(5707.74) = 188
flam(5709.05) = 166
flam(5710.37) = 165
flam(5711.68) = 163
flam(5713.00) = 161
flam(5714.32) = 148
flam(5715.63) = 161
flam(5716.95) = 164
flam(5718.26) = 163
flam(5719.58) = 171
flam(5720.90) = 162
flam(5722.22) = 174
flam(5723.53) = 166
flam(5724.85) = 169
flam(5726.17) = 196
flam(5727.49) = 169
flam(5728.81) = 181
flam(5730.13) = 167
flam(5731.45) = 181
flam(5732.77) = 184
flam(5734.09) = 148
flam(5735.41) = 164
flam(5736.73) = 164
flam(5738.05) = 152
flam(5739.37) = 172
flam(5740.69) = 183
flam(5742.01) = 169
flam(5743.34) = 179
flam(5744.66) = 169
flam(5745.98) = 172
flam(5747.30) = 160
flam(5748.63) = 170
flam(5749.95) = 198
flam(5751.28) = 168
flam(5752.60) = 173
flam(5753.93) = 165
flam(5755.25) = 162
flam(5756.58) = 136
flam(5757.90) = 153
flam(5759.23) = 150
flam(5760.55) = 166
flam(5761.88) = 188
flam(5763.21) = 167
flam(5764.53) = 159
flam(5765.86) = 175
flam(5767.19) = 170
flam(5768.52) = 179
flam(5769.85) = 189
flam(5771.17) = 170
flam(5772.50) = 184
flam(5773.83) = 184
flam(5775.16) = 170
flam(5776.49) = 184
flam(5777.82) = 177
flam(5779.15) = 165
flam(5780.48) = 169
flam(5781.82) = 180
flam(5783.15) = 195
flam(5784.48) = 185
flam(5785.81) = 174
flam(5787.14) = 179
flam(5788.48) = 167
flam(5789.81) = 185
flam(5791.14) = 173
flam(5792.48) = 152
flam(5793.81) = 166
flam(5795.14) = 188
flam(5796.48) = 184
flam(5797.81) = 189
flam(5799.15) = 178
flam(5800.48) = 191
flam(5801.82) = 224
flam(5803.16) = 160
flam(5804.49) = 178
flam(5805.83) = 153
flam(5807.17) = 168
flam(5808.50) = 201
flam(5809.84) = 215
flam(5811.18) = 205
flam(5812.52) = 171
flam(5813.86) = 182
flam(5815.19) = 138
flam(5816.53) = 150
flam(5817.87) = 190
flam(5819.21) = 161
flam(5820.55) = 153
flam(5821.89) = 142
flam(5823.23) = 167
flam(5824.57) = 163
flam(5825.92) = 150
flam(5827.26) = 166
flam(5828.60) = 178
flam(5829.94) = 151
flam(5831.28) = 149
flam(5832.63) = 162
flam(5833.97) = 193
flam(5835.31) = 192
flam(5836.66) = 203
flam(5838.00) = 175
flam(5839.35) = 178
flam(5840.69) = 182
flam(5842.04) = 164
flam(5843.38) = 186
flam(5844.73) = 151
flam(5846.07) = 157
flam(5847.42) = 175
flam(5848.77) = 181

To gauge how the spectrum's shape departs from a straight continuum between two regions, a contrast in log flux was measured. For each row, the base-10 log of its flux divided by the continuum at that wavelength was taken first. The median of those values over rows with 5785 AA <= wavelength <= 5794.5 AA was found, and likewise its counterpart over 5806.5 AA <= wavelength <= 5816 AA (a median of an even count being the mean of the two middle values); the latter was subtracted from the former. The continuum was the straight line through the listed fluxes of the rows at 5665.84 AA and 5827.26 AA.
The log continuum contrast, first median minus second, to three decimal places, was -0.019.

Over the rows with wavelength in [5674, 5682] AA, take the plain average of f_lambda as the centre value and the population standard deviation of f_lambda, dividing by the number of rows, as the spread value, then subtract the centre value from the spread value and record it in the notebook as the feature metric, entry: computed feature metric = -159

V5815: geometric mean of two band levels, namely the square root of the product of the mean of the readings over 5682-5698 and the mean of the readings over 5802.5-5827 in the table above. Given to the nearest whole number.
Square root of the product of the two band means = 165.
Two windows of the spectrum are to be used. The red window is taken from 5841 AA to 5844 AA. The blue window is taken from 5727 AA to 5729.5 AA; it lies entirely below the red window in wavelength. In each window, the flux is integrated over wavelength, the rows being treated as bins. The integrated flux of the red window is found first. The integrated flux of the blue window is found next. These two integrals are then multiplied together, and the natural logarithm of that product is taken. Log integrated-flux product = 12.3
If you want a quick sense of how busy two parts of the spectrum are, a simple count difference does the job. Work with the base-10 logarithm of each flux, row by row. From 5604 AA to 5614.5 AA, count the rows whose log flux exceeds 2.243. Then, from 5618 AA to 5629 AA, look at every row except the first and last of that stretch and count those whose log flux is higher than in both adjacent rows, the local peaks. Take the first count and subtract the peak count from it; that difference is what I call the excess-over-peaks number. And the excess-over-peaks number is -2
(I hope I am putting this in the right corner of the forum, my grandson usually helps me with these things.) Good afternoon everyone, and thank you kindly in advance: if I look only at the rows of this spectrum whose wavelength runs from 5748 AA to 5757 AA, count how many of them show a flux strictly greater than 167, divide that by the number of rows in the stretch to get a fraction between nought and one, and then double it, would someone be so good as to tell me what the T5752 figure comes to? 1.14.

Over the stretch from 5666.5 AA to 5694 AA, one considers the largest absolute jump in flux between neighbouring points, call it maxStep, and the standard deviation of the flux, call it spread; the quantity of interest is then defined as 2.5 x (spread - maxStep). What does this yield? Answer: -22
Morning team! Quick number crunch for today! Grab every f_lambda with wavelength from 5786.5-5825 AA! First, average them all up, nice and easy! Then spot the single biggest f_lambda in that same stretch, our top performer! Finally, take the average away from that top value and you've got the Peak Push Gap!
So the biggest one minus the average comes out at 49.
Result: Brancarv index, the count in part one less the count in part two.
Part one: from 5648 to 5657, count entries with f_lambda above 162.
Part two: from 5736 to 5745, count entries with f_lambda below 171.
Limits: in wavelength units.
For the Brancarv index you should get -3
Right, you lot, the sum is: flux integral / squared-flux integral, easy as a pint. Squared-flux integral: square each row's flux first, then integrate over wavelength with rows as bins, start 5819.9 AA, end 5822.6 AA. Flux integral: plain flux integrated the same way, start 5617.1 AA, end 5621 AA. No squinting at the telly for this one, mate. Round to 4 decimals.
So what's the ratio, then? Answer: 0.0105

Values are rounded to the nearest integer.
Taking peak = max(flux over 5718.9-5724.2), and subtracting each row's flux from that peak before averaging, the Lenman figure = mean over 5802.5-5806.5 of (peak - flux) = 10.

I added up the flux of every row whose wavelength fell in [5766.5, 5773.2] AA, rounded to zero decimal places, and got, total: 892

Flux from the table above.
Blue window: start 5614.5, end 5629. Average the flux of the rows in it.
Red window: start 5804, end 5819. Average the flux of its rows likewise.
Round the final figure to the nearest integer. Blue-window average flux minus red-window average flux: -25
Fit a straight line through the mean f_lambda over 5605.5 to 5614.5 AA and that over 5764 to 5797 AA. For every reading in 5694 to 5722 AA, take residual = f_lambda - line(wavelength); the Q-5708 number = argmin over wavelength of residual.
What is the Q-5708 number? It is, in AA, 5695.92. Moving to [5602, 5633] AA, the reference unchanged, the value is 5622.95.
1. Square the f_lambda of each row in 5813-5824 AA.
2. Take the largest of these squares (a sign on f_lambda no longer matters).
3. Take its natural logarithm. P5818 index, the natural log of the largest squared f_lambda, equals 10.5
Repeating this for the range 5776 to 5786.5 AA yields 10.5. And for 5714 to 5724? 10.3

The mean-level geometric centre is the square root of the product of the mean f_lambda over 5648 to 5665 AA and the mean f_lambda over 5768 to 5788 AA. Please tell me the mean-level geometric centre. 169.3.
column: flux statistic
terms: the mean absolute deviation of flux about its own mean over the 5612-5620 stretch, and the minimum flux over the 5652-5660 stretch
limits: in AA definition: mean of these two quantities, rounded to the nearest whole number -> 77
